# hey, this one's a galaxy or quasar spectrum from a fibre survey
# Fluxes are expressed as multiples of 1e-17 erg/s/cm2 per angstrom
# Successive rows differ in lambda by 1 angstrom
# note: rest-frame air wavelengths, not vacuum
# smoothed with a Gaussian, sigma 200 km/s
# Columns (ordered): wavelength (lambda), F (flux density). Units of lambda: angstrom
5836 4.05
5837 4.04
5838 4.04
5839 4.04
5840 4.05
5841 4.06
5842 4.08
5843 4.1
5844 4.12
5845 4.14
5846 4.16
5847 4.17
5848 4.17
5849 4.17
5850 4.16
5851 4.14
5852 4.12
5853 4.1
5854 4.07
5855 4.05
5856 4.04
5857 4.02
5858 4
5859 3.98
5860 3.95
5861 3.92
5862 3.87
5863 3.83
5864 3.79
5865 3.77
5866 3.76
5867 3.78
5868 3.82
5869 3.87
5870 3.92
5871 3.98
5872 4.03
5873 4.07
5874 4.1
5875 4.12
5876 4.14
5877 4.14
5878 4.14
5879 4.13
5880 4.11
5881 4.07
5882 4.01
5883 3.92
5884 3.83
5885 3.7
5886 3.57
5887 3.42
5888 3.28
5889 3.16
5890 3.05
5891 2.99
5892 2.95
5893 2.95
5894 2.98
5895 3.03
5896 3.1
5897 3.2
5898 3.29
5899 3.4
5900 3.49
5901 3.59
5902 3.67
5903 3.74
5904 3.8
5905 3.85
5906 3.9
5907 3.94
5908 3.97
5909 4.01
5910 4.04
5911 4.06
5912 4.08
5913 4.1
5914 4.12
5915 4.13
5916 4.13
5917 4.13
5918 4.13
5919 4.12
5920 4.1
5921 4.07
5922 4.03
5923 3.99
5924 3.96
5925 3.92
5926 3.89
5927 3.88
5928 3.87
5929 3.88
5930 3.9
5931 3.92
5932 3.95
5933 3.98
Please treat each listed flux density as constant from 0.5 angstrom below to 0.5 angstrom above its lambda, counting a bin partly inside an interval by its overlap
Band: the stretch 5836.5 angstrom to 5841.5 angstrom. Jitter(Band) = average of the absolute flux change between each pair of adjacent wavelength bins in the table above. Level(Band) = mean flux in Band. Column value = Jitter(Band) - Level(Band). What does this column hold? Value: -4.04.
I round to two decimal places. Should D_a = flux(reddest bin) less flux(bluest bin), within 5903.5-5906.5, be 0.10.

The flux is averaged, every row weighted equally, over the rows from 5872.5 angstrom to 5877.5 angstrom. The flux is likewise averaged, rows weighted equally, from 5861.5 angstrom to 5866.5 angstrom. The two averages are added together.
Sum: 7.92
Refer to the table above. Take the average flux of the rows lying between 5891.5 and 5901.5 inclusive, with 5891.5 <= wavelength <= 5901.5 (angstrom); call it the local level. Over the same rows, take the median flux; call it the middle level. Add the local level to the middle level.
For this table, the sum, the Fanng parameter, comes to 6.35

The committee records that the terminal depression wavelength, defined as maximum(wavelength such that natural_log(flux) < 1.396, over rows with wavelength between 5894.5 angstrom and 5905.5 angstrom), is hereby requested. 5905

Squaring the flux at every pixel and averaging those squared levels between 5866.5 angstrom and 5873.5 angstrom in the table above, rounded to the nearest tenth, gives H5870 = 15.4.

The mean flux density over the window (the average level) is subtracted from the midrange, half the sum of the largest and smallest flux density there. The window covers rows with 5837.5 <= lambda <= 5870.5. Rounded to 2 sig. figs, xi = -0.043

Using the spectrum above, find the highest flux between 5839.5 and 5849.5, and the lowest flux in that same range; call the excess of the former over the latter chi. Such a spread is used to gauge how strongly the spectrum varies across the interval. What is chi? 0.12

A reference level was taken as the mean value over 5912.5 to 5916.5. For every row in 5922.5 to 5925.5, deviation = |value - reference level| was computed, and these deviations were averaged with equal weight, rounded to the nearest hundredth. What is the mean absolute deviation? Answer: 0.16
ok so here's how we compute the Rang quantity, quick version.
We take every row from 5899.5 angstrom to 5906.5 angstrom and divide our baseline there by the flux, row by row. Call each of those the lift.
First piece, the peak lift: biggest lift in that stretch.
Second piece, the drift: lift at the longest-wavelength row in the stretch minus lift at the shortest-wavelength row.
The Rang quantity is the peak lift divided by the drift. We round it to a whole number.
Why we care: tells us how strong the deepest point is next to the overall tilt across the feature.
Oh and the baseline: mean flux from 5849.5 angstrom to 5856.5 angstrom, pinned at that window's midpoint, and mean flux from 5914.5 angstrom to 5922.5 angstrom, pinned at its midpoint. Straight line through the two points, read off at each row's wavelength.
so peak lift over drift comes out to -10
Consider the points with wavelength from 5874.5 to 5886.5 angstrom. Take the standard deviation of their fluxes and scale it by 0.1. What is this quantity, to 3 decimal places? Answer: 0.019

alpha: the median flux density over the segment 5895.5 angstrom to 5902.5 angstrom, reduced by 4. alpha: -0.60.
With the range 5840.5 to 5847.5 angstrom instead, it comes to 0.12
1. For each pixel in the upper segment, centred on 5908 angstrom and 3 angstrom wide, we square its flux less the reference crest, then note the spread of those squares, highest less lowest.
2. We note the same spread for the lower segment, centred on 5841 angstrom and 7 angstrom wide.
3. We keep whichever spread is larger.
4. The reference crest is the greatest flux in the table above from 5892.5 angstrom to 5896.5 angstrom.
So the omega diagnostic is 0.16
